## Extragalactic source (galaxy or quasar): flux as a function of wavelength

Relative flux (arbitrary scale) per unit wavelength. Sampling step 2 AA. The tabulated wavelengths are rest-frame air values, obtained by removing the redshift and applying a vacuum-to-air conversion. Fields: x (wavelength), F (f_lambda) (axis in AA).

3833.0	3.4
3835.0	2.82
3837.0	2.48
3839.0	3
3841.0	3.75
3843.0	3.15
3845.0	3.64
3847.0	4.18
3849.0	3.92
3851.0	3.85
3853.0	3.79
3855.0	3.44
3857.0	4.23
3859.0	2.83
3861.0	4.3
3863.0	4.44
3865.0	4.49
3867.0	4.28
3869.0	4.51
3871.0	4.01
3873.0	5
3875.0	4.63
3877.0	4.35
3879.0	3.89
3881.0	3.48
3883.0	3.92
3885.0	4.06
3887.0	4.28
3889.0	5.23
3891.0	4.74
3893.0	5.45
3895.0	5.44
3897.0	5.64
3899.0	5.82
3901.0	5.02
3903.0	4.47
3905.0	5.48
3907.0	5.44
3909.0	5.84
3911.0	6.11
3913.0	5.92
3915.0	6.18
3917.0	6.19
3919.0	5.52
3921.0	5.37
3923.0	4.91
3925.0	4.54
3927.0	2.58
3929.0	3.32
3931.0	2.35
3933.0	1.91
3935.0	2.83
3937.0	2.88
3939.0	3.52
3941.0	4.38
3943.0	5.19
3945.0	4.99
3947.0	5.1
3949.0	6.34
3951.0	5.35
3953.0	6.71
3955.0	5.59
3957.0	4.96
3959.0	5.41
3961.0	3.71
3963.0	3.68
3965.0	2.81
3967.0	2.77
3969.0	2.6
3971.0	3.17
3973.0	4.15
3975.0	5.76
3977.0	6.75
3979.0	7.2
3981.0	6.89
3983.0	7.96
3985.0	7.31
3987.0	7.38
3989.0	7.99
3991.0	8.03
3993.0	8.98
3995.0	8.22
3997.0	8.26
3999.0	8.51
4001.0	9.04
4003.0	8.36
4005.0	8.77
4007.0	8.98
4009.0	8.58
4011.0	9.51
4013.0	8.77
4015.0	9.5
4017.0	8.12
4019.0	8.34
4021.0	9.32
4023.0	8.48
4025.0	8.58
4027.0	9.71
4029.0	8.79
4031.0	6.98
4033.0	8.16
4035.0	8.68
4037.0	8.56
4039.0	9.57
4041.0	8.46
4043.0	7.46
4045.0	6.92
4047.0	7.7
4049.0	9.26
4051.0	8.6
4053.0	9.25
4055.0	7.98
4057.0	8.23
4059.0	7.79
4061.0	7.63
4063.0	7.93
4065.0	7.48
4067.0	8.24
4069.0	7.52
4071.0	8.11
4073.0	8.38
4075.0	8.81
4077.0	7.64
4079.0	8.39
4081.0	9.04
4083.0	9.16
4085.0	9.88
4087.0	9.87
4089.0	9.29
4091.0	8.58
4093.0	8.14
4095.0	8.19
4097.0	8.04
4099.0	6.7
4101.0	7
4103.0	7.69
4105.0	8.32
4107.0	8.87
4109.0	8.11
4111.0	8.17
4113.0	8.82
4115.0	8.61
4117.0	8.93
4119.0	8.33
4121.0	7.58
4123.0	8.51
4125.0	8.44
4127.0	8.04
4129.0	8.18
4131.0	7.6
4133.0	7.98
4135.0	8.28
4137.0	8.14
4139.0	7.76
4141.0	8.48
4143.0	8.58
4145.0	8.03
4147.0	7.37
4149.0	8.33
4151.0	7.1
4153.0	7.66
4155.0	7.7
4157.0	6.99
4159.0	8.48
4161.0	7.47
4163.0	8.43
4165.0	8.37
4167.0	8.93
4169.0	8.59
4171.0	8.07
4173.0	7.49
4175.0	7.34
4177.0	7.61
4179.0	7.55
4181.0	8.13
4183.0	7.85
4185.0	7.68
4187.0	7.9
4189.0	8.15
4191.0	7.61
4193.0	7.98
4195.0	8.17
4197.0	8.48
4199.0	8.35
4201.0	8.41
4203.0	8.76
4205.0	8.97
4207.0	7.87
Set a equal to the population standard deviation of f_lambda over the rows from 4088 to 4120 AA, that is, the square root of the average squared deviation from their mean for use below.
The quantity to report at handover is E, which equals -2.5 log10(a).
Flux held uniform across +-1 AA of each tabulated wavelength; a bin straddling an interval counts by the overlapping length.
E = 0.5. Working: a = 0.66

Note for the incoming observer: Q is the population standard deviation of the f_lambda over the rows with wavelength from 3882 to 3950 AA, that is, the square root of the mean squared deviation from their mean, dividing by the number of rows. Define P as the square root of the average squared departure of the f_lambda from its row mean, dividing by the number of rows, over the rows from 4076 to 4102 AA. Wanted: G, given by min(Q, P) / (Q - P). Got 4.1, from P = 1.0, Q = 1.2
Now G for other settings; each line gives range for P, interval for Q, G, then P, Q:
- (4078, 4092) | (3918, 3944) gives 0.8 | 0.5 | 1.2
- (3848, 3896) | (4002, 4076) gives 7.5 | 0.6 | 0.7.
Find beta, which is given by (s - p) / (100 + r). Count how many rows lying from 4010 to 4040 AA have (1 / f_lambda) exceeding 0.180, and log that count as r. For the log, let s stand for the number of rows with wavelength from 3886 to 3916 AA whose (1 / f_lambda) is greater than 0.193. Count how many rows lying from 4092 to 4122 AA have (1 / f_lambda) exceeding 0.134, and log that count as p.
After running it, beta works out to 0.02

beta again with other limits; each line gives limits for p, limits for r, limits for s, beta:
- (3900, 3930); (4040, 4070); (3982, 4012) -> -0.15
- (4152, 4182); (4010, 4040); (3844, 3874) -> 0.13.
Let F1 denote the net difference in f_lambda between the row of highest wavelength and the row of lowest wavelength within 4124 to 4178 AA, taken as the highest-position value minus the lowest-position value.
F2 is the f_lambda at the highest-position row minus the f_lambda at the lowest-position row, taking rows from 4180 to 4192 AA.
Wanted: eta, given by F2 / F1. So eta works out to 0.6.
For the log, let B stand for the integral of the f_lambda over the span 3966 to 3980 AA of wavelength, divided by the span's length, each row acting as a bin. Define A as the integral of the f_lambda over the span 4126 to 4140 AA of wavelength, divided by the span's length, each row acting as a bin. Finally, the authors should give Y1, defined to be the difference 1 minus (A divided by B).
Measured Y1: -0.7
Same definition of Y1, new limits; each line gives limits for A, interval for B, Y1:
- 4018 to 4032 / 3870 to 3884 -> -1.1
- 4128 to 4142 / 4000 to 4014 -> 0.1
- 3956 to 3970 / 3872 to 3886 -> 0.1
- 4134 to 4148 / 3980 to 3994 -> 0.0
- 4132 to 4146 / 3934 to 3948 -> -1.0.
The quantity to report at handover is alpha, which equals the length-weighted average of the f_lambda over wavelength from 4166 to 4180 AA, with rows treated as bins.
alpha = 7.94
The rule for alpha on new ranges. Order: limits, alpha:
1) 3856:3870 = 4.15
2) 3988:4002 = 8.43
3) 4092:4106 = 7.73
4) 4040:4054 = 8.24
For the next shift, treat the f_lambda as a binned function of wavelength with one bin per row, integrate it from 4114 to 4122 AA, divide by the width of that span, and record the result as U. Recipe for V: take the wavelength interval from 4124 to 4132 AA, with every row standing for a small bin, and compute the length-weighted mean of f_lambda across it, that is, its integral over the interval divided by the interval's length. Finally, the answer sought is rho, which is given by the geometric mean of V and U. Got 8.2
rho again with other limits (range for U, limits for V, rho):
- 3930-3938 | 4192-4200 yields 4.5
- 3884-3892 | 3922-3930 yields 4.2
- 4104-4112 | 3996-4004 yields 8.5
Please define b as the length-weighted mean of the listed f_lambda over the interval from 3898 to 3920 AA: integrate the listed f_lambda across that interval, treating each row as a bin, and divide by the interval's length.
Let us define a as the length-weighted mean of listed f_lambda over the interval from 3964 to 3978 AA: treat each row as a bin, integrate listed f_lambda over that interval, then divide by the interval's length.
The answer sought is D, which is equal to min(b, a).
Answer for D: 4.00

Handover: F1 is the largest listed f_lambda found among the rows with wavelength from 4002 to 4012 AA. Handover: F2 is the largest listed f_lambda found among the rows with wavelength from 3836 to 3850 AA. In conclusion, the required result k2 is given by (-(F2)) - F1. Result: -13.7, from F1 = 9.51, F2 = 4.18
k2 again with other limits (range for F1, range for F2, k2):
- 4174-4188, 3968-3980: -15.3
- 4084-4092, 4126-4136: -18.2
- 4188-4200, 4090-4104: -17.1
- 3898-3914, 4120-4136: -14.6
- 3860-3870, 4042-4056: -13.8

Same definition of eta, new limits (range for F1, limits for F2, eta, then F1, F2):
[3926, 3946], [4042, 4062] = 0.1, 2.4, 0.2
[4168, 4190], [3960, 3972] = 1.2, -0.4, -0.5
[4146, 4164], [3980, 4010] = 1.6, 1.1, 1.7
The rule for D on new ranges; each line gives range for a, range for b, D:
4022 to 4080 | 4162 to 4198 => 8.02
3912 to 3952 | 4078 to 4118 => 4.47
